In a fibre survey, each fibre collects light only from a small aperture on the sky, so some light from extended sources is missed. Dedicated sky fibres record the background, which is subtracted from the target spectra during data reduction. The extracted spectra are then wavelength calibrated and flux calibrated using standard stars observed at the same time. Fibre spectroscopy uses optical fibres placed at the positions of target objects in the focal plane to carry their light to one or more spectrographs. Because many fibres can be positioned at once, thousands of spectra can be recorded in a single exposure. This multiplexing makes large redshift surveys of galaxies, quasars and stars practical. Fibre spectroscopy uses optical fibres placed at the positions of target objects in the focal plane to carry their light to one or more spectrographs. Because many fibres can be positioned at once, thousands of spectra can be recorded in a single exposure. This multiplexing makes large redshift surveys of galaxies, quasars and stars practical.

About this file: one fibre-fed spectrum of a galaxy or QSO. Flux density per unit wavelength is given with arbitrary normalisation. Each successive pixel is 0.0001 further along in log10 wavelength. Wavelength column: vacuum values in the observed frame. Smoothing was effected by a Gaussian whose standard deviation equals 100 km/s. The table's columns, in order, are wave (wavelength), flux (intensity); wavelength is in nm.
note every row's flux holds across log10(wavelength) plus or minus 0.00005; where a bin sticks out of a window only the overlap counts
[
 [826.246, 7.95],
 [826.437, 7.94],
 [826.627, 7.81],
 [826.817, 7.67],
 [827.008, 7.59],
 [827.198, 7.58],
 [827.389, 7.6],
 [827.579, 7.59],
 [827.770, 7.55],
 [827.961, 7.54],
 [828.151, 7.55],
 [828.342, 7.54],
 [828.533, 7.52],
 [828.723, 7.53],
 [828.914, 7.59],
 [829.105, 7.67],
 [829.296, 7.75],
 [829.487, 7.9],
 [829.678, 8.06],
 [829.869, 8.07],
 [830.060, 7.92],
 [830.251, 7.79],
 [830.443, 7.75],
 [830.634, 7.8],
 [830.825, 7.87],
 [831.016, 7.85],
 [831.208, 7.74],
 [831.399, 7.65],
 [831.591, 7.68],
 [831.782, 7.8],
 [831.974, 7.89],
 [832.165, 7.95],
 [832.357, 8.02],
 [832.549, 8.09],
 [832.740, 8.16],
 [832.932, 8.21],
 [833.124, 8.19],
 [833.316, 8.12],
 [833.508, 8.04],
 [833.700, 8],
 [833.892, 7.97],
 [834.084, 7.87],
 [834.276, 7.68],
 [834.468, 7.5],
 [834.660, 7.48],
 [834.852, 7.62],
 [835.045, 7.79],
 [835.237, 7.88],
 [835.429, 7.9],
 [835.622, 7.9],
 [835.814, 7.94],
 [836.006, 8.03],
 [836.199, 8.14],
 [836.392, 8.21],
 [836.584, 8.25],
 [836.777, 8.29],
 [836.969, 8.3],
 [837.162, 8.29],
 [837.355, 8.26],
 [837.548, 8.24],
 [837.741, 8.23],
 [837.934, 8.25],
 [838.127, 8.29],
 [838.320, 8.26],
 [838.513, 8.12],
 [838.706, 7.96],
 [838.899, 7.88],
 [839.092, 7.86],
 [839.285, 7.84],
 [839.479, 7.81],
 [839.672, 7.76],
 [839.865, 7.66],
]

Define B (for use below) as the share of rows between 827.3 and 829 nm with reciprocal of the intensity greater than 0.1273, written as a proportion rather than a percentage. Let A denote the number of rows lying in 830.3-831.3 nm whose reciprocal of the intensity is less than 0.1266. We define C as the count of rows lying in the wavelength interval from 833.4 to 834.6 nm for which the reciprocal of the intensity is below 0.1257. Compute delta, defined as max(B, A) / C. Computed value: 0.3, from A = 0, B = 1.00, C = 3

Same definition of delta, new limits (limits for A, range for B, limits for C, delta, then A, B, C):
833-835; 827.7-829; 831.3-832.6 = 2.5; 5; 1.00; 2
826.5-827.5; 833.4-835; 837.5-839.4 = 0.1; 0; 0.50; 7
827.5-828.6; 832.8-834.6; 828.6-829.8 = 0.2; 0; 0.22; 1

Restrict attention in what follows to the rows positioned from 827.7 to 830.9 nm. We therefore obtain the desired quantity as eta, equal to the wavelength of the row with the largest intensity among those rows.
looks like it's 829.869 nm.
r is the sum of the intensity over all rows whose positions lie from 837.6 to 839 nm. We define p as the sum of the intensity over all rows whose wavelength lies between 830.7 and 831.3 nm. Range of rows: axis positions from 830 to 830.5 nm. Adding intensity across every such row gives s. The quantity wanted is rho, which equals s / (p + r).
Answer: 0.29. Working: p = 23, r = 57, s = 23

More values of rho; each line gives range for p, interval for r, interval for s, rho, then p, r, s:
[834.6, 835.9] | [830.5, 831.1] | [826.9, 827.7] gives 0.39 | 55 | 24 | 30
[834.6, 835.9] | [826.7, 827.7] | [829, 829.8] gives 0.34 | 55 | 38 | 31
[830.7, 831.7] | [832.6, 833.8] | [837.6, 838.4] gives 0.38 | 39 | 49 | 33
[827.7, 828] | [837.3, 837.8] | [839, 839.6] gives 0.59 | 15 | 25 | 24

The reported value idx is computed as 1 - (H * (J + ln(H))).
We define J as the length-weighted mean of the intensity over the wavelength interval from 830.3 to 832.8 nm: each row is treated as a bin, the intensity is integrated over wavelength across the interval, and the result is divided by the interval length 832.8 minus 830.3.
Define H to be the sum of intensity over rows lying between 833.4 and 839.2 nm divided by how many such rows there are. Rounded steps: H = 8.01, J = 7.9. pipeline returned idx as -78.7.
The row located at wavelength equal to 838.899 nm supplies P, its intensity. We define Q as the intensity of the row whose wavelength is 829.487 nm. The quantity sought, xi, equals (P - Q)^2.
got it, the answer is 0.000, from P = 7.88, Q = 7.9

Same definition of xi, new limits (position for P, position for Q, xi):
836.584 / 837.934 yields 0.000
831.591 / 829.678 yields 0.144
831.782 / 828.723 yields 0.073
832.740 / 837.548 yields 0.006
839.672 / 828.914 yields 0.029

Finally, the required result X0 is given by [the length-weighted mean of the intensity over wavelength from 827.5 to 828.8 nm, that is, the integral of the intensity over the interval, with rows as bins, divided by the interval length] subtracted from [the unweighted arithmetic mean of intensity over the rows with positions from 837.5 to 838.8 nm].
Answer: 0.6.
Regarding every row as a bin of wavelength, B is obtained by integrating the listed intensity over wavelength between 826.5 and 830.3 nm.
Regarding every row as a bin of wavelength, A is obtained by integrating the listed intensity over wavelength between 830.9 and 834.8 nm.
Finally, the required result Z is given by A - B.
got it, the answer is 1.54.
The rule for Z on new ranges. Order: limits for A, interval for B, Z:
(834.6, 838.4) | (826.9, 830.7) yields 1.48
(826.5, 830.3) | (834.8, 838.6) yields -1.60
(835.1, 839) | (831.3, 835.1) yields 1.74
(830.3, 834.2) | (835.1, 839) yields -0.78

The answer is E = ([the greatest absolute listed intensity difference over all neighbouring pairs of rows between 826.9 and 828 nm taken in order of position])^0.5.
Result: 0.200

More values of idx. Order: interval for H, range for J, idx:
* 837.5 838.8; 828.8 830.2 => -80.5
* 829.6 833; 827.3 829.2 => -75.2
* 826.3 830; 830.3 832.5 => -74.8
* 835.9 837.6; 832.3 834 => -82.8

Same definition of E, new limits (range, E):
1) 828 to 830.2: 0.400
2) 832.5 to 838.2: 0.436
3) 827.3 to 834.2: 0.400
